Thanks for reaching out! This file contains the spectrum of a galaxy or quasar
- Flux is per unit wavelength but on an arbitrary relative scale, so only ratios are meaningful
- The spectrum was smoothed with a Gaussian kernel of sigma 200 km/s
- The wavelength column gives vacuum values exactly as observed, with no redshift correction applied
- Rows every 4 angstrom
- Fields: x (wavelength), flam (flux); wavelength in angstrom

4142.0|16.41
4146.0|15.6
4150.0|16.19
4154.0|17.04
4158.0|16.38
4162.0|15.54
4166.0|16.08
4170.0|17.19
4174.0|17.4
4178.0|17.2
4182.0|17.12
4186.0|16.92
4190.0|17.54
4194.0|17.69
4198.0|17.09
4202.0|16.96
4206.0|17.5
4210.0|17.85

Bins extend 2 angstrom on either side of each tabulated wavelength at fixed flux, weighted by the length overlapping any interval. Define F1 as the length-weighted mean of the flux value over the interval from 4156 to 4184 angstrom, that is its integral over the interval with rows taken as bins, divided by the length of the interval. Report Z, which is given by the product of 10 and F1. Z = 167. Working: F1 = 16.7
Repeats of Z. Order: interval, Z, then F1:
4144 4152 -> 159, 15.9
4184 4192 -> 172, 17.2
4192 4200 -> 174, 17.4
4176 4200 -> 173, 17.3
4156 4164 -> 160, 16.0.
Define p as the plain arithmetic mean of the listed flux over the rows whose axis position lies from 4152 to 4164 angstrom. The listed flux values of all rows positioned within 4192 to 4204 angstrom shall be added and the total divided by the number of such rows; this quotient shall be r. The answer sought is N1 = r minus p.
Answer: 0.93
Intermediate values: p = 16.3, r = 17.2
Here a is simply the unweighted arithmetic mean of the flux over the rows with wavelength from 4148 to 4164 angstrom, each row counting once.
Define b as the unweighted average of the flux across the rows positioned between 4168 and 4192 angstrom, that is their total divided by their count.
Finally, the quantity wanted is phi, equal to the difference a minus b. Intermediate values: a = 16.3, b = 17.2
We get -0.94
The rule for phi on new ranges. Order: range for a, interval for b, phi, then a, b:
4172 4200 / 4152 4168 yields 1.02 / 17.3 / 16.3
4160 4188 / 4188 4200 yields -0.66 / 16.8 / 17.4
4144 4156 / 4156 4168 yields 0.28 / 16.3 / 16.0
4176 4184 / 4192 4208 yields -0.15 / 17.2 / 17.3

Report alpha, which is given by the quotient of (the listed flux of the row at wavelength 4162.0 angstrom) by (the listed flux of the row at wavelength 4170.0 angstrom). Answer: 0.90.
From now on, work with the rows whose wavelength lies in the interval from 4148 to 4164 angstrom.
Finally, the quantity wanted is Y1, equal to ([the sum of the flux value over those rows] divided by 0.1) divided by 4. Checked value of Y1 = 163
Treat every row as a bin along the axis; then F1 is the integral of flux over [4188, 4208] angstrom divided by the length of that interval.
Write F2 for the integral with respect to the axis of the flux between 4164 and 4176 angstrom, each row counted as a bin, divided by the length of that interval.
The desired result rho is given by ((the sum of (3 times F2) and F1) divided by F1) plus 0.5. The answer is 4.42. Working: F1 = 17.4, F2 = 16.9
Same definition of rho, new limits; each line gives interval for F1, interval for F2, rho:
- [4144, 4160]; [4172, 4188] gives 4.66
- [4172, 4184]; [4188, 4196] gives 4.57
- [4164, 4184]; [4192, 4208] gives 4.56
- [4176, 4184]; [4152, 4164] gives 4.35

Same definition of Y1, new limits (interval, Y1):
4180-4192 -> 129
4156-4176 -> 206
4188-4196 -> 88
